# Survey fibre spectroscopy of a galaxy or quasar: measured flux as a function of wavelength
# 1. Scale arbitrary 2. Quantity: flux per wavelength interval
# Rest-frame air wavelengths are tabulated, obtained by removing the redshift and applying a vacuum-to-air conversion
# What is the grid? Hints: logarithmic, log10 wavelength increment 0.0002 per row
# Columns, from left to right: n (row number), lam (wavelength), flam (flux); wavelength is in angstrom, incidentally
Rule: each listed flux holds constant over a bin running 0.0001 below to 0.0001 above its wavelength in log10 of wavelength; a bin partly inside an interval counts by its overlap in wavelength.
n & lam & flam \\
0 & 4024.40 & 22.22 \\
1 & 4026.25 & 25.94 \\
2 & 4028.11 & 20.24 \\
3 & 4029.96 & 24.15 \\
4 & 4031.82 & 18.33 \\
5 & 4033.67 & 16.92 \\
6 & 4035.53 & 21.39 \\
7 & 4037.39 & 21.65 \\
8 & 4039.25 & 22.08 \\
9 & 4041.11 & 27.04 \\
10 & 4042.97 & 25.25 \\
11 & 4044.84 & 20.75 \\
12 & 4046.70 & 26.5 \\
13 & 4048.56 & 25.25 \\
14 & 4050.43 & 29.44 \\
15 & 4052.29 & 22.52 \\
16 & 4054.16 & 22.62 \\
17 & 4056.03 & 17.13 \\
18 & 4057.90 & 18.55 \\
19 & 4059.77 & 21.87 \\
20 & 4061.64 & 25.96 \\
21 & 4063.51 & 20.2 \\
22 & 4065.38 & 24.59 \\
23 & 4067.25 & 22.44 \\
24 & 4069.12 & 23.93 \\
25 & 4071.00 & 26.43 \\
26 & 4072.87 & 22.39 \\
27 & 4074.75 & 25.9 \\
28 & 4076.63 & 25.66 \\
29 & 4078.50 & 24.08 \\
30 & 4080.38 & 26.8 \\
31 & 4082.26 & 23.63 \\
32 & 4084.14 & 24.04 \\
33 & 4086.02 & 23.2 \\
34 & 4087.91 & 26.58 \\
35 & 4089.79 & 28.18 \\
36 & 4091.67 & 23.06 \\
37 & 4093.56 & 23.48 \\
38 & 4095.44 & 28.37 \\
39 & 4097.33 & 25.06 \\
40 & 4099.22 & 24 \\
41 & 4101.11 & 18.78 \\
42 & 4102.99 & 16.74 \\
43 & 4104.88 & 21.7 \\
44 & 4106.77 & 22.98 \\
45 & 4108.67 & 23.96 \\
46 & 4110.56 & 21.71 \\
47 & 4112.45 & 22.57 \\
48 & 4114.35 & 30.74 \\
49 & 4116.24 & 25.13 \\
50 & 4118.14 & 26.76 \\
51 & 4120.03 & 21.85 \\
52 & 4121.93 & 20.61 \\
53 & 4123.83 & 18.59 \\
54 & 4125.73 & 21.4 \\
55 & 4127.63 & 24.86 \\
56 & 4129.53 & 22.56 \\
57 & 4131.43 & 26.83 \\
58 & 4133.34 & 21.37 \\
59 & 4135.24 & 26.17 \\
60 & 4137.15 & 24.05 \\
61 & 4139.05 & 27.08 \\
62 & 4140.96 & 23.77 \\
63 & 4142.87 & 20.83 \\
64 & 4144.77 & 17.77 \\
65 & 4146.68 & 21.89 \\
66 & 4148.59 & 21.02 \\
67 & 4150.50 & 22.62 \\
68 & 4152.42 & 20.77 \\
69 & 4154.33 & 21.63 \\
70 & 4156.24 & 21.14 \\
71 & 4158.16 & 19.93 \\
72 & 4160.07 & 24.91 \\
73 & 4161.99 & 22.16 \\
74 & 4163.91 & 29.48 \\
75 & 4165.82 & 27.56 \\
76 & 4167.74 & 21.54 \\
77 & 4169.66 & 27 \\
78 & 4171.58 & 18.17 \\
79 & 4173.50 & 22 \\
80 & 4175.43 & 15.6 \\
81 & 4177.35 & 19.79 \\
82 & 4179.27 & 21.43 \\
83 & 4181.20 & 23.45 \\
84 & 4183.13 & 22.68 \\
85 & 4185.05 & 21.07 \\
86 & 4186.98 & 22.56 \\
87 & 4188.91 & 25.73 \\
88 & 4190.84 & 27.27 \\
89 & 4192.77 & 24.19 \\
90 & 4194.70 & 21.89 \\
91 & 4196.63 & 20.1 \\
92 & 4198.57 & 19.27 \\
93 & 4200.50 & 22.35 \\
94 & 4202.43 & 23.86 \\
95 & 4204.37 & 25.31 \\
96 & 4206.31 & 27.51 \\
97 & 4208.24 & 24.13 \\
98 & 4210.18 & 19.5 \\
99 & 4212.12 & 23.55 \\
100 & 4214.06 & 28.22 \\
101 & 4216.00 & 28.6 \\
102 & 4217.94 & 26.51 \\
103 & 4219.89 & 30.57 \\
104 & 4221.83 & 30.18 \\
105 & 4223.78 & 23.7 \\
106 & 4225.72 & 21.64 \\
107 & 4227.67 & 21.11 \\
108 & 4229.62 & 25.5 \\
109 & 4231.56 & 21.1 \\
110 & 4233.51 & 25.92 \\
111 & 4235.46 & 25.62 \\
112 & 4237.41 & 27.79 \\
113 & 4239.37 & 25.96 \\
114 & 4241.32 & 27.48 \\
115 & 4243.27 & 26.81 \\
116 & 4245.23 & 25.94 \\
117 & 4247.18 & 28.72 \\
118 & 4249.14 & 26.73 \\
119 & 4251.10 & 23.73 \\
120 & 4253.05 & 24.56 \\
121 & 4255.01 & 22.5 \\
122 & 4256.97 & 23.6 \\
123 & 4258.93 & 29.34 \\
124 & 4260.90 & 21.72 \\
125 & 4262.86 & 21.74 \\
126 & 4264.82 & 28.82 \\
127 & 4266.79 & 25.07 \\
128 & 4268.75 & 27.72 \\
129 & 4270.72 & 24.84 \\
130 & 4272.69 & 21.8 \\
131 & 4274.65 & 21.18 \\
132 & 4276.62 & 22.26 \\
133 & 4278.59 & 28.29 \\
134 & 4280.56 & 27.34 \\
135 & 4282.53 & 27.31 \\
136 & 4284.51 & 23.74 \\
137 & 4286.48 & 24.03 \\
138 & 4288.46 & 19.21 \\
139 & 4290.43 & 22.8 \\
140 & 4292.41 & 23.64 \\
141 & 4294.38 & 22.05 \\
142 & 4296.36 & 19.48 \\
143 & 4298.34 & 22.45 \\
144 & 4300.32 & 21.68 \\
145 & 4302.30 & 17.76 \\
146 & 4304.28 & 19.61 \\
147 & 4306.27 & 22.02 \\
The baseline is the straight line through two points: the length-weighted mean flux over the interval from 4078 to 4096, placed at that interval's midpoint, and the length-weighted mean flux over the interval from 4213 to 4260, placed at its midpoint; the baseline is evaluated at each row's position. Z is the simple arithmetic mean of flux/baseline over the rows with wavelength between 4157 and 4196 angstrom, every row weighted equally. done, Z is 0.90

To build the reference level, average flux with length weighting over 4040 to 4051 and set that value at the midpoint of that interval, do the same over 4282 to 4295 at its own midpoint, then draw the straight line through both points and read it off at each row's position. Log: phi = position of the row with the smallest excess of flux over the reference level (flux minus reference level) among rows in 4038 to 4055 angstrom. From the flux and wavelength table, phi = 4044.84 angstrom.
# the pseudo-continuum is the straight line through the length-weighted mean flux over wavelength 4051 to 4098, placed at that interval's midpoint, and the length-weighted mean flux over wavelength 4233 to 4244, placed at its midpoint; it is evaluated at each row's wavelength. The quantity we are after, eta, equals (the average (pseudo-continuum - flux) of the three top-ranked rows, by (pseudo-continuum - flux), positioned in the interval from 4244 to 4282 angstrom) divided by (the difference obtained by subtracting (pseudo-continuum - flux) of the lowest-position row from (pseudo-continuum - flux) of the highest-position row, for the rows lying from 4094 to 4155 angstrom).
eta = 0.7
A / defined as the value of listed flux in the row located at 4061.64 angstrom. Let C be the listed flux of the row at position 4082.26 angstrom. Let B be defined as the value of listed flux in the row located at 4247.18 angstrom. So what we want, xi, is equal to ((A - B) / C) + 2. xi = 1.88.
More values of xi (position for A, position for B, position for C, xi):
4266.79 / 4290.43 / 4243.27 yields 2.08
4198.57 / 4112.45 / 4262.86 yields 1.85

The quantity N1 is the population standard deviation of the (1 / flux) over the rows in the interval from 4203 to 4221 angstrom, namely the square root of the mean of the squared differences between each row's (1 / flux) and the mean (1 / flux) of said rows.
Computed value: 0.0052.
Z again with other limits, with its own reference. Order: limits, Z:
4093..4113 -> 0.90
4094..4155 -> 0.91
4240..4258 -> 0.98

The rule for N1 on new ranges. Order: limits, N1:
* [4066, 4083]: 0.0026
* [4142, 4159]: 0.0033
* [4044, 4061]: 0.0073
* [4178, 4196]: 0.0034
